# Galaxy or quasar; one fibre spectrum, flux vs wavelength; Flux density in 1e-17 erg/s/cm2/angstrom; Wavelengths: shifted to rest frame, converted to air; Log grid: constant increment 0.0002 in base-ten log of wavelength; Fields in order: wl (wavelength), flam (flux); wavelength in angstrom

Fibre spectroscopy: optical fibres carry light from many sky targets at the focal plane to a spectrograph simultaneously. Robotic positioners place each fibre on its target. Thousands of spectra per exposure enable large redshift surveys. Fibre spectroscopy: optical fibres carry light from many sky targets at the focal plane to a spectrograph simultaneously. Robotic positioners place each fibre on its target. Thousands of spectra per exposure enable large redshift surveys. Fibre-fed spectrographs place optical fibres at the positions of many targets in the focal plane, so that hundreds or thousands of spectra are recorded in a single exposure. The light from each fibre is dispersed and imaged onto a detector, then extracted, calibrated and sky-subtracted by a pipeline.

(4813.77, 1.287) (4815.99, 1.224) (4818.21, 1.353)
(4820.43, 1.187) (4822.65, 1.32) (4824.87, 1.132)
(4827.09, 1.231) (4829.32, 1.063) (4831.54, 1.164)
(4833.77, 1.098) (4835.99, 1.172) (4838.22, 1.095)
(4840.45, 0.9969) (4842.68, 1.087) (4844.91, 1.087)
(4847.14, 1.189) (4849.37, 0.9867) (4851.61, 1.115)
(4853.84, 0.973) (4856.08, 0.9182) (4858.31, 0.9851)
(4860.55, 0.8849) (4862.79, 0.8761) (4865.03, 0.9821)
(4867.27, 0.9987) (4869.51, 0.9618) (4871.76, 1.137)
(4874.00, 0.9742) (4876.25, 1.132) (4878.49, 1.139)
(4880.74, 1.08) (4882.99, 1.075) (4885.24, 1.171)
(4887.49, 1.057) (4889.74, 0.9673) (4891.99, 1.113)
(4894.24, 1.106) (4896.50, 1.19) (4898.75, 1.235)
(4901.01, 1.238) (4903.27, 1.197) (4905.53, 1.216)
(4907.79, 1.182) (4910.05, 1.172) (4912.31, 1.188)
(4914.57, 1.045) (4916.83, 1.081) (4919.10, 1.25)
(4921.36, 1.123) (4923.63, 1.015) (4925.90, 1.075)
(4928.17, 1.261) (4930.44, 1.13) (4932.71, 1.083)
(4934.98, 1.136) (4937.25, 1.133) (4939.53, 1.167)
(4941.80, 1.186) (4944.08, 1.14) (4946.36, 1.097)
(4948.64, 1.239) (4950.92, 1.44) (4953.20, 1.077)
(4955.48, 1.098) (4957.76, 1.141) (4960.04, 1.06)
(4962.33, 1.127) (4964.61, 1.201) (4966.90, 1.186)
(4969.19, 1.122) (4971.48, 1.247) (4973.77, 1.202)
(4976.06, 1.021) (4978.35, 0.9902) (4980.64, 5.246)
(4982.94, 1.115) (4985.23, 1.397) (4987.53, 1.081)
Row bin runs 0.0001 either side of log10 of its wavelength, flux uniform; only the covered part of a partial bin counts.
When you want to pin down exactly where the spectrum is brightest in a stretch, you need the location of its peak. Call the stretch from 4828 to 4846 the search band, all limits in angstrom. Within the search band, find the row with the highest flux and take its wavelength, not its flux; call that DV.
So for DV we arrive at 4835.99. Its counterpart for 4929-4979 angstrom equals 4950.92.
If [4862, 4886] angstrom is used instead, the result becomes 4885.24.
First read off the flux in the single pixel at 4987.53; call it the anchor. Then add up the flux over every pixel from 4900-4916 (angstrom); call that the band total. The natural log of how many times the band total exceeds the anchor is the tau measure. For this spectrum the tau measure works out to 2.03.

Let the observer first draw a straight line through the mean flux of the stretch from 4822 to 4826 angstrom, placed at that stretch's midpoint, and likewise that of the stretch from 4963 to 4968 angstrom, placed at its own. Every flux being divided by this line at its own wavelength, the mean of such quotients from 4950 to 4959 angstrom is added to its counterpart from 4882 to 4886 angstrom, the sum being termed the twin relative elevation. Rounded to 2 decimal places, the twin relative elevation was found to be 1.92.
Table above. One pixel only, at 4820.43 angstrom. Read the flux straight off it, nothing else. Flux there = 1.187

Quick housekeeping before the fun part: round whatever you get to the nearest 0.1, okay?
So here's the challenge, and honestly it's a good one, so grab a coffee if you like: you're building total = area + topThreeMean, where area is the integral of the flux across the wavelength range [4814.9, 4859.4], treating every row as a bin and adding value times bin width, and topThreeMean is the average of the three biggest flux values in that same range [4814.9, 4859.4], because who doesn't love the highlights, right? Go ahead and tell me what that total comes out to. 51.1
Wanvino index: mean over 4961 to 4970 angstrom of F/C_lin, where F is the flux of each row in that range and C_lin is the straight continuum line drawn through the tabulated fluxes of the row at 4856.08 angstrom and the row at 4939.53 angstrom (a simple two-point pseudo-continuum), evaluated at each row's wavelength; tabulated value 0.93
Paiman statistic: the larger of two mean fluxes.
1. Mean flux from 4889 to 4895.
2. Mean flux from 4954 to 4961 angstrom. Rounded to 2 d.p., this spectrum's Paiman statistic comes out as 1.10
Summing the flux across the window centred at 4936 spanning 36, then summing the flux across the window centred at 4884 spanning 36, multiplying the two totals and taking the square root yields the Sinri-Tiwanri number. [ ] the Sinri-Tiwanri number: 18.1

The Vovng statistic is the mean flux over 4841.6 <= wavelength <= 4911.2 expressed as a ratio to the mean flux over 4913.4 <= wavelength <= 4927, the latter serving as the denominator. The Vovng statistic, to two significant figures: 0.98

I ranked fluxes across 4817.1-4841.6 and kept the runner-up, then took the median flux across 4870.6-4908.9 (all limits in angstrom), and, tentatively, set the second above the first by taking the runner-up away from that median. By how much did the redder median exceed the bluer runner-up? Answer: -0.18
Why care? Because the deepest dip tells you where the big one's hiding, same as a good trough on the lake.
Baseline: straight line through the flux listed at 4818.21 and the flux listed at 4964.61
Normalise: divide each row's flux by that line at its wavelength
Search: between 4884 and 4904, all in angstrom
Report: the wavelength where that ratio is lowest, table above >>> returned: 4889.74 angstrom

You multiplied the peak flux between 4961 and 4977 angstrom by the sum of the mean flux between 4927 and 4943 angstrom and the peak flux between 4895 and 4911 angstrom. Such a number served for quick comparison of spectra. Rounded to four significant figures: 2.986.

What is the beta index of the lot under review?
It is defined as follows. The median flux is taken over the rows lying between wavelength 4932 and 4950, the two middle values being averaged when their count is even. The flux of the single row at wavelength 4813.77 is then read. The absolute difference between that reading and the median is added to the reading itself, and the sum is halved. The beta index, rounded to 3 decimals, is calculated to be 0.718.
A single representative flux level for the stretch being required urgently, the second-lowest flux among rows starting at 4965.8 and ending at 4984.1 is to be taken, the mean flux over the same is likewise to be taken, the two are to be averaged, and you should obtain 1.33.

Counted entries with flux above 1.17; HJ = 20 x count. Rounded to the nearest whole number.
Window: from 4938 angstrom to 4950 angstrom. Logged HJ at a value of 40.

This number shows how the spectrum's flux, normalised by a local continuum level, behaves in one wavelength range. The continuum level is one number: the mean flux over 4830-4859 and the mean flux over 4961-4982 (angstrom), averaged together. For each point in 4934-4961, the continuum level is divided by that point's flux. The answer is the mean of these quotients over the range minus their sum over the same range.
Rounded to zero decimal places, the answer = -13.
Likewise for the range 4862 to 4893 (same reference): -17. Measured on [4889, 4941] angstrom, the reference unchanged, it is -26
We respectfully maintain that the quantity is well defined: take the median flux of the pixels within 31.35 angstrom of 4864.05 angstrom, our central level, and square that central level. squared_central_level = 1.16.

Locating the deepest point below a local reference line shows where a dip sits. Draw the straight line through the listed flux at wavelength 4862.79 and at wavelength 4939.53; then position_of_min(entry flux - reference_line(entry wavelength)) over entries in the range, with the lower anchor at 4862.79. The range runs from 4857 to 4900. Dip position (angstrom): 4889.74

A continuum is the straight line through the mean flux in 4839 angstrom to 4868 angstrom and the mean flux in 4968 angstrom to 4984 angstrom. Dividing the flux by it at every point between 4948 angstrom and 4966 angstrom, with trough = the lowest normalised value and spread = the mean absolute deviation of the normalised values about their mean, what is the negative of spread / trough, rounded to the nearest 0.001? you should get -0.095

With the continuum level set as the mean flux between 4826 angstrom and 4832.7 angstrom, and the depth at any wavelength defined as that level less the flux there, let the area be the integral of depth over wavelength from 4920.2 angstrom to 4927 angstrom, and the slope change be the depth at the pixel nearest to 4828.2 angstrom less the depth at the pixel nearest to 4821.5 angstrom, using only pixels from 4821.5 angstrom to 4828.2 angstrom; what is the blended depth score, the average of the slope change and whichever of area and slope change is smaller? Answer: 0.09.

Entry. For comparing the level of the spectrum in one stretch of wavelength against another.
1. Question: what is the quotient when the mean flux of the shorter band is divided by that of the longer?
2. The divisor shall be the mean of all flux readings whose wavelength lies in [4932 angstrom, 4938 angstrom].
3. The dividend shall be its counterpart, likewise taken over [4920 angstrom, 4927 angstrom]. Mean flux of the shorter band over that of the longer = 0.96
